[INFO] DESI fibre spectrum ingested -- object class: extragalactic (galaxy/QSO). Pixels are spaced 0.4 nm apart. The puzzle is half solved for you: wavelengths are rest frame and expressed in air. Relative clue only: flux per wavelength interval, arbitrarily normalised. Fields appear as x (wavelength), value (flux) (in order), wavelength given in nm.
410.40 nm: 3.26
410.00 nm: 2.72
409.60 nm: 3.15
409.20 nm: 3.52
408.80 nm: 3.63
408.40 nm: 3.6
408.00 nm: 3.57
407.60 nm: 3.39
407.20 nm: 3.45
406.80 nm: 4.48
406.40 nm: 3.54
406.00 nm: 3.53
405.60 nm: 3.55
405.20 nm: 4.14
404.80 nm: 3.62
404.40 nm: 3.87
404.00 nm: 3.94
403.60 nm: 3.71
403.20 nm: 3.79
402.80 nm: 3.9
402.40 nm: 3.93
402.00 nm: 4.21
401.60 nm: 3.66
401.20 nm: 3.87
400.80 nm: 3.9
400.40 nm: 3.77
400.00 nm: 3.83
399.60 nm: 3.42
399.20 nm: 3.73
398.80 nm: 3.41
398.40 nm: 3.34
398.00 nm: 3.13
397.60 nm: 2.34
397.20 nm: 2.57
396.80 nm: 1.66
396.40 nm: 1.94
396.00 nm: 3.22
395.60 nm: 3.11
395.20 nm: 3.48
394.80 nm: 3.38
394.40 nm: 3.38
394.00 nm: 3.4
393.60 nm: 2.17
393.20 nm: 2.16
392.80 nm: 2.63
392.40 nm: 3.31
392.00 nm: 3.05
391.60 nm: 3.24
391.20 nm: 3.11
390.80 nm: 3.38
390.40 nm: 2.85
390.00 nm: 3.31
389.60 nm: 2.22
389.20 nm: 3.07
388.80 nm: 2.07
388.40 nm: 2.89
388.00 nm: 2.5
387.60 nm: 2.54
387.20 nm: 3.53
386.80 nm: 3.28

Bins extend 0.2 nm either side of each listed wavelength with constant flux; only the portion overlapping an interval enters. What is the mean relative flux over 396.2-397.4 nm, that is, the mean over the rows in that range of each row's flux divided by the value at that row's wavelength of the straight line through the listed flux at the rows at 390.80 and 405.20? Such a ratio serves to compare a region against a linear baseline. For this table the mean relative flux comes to 0.56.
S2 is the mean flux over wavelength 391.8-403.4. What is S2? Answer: 3.2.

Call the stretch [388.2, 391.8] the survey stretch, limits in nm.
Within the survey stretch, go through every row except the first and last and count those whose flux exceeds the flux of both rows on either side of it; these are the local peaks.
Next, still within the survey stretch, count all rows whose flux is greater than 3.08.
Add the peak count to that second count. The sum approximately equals 7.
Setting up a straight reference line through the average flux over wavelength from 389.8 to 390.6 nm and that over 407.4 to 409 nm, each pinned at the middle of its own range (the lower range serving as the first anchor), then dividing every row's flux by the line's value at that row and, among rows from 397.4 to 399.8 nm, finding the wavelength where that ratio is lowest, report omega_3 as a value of 397.60 nm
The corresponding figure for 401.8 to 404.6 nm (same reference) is 403.60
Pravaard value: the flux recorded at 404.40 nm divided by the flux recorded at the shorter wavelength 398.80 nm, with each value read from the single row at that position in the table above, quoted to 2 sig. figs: 1.1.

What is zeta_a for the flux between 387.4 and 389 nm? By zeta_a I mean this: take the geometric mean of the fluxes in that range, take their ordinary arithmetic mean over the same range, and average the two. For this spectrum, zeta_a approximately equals 2.5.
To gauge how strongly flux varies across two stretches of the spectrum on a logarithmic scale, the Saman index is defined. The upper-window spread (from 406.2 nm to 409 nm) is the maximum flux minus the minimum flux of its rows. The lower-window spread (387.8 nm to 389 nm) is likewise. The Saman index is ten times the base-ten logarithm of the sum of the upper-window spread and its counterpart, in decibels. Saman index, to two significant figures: 2.8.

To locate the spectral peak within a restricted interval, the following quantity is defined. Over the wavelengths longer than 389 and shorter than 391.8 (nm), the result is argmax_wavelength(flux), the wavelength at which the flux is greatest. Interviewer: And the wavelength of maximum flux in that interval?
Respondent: 390.80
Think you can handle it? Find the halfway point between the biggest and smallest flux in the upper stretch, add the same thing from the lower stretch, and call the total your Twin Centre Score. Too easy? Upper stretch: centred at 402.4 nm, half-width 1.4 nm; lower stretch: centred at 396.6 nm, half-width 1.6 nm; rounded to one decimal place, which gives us 6.5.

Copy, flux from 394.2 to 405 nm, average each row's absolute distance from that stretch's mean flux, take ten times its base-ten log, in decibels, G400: -3.5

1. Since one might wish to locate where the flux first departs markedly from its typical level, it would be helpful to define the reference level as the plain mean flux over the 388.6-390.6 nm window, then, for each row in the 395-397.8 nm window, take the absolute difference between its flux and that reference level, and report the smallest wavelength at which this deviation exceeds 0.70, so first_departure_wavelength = 395.20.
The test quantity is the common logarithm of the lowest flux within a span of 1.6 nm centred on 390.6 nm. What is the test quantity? 0.45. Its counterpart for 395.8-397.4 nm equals 0.22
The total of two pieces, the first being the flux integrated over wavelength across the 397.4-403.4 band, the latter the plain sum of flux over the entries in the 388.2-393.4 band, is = 59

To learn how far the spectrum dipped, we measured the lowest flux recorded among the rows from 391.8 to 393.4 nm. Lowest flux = 2.16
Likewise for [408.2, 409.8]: 3.15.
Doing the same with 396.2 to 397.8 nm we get 1.66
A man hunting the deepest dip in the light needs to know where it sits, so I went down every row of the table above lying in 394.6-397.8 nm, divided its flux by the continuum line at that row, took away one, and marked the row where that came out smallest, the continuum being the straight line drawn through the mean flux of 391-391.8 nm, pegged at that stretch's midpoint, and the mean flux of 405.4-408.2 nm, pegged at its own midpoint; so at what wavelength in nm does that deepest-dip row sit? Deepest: 396.80 nm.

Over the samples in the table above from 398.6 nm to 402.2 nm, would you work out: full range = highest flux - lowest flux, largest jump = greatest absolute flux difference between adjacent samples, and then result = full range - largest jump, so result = 0.25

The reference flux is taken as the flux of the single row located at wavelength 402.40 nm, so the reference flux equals 3.93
